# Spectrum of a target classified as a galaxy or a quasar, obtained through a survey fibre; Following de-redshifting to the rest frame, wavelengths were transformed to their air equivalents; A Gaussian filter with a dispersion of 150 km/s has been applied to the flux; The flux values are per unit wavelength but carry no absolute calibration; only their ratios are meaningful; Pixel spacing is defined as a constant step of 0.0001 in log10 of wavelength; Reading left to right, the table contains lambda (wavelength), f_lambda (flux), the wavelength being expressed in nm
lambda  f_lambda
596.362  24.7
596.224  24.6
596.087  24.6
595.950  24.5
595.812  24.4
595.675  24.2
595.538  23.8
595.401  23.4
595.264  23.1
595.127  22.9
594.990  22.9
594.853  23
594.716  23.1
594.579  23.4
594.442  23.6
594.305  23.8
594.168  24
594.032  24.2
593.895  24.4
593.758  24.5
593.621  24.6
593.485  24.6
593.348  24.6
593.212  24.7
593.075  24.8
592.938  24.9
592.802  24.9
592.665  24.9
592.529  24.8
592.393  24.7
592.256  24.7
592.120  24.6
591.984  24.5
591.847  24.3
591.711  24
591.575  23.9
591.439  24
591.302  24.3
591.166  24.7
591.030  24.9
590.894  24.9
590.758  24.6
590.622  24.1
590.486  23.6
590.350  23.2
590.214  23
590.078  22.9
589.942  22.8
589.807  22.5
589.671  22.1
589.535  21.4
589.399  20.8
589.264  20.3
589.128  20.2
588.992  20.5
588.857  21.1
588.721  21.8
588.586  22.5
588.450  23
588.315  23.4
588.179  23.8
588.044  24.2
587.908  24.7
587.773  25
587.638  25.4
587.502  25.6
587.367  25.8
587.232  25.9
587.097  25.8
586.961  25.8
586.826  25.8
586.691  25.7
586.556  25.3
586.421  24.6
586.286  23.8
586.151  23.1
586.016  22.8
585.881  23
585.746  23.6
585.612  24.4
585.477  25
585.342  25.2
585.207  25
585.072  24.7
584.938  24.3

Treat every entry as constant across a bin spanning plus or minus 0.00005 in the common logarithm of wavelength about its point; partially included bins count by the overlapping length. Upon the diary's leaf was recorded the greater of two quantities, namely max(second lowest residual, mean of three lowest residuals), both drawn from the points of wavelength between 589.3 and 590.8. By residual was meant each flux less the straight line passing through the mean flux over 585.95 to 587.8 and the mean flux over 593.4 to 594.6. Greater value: -3.3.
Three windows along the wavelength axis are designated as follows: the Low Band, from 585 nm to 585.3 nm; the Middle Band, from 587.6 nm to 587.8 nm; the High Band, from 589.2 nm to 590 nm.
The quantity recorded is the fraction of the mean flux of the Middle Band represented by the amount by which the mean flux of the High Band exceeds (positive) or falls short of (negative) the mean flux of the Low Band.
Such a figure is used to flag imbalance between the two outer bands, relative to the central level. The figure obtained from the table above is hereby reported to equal -0.13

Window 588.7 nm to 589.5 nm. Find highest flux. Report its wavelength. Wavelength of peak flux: 588.721 nm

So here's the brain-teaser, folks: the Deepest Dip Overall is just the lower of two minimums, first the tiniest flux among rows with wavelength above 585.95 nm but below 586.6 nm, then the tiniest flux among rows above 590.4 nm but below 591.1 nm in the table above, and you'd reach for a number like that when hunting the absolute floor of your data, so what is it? 22.8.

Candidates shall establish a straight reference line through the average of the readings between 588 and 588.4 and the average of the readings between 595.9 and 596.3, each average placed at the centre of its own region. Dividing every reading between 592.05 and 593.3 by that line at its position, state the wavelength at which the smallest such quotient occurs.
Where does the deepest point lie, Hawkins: 593.212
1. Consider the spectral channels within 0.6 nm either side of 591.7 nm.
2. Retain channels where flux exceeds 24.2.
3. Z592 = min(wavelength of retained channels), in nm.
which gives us 591.166 nm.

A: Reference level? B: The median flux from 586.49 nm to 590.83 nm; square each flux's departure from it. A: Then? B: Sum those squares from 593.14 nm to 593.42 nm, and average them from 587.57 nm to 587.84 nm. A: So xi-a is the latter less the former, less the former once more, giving -2.4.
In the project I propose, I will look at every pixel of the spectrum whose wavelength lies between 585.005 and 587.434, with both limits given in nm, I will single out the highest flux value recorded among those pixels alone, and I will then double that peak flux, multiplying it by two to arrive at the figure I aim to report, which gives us 51.8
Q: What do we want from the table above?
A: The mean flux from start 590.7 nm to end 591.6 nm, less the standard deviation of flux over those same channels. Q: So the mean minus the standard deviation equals 24.1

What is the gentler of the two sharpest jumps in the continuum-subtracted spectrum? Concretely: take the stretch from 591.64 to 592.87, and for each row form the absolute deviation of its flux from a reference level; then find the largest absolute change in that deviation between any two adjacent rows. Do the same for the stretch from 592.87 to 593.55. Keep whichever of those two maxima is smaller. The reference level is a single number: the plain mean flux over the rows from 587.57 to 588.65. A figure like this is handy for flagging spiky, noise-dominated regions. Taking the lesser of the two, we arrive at 0.10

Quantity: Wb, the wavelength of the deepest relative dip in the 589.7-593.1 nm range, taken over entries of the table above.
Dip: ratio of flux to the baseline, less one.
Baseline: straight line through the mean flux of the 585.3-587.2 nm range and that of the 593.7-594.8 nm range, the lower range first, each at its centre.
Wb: 589.807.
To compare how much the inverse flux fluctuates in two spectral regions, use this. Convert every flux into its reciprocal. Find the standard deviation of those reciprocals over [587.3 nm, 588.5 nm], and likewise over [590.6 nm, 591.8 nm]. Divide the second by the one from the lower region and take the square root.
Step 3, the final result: 0.63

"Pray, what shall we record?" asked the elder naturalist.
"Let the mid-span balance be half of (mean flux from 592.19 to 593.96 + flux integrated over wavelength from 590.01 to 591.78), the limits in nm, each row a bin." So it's 33.6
